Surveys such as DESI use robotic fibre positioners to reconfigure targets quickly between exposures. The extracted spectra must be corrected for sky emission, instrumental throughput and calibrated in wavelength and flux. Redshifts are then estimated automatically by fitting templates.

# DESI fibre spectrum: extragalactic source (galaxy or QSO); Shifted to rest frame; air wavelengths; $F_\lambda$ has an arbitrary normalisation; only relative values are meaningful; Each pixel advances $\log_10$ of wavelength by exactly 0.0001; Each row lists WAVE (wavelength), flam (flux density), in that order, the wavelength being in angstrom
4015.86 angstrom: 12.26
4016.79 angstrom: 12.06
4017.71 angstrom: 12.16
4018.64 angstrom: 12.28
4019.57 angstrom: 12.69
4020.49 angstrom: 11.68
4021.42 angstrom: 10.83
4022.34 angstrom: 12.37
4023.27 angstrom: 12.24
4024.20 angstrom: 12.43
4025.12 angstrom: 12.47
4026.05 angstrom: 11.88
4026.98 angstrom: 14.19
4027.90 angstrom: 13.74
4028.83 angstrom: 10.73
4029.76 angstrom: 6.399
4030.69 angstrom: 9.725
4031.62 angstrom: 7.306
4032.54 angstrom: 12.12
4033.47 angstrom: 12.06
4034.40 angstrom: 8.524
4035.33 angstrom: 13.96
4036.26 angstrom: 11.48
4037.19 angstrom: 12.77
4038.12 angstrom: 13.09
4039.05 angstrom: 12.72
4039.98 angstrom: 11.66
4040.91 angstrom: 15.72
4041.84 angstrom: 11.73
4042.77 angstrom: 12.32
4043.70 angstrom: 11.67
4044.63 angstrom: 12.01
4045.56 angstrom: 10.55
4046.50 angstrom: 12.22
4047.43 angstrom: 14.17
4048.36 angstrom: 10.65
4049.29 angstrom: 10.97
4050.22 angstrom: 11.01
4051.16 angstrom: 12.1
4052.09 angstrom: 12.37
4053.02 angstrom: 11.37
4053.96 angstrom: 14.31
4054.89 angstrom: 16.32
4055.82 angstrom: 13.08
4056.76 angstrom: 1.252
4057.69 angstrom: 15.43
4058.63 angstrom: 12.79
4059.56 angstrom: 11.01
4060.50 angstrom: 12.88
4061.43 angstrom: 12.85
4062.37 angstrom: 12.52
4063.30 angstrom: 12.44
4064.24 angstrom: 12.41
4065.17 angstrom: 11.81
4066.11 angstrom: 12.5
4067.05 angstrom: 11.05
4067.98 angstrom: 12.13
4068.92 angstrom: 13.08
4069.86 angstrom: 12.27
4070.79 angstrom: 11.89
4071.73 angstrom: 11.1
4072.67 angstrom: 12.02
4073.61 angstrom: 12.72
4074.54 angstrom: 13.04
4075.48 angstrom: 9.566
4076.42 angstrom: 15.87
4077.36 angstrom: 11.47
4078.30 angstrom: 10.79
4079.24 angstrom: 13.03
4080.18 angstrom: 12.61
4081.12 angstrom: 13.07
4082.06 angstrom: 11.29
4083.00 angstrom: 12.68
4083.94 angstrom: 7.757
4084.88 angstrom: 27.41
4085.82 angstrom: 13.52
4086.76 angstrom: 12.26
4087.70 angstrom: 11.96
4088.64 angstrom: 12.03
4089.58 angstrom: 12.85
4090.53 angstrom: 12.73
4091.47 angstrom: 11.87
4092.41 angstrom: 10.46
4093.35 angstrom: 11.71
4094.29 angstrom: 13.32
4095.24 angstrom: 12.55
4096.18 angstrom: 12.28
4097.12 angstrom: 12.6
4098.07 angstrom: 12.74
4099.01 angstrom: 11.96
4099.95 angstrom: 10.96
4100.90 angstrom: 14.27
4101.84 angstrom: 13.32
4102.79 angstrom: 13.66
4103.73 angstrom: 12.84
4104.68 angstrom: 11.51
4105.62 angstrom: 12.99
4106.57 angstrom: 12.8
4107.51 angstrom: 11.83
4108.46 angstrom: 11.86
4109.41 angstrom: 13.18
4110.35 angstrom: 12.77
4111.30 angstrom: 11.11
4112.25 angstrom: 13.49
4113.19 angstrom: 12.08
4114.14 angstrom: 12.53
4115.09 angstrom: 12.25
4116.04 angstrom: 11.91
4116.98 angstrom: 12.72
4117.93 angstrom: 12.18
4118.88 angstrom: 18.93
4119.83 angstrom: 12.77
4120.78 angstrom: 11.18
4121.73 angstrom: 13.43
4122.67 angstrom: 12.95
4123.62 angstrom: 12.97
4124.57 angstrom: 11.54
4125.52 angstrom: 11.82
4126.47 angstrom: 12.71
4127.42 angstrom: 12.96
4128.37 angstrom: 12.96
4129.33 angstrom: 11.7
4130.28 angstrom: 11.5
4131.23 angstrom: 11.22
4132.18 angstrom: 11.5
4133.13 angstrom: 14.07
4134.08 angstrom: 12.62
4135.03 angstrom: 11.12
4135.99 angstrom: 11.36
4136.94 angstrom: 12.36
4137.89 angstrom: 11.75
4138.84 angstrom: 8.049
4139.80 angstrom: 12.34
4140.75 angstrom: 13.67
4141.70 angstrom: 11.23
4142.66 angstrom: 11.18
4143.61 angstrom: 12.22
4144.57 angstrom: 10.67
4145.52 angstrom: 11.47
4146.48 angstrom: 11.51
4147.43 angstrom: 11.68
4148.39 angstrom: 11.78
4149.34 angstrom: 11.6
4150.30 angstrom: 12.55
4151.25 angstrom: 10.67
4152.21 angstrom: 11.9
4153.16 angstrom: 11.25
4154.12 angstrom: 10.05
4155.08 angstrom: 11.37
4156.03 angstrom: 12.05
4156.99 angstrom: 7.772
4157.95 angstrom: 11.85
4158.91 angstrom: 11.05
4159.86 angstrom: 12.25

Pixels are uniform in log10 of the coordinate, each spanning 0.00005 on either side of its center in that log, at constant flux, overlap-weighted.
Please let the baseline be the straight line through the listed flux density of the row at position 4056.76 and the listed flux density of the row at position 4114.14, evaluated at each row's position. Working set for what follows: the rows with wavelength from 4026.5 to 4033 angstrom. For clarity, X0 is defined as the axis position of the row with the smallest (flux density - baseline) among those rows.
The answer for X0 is 4029.76 angstrom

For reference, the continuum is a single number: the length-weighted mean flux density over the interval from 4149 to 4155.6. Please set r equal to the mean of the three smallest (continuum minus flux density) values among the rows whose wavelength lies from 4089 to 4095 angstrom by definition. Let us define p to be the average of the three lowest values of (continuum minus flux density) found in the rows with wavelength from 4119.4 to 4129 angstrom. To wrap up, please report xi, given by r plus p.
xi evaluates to -3.4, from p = -1.77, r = -1.62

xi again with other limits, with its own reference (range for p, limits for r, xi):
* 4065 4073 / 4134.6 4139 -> -1.7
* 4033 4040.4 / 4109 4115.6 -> -3.7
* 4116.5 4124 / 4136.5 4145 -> -5.2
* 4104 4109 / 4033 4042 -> -4.1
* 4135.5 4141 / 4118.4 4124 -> -5.2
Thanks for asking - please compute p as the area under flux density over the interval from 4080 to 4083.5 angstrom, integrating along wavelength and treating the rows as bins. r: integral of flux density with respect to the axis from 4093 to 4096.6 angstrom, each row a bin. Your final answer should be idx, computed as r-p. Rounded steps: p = 43.2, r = 45.0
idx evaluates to 1.7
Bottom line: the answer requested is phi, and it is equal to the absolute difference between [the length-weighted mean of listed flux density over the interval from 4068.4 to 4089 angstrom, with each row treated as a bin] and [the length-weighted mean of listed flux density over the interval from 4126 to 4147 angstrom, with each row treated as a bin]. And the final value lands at 1.0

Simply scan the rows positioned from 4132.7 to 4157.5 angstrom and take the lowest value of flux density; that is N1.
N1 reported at 7.772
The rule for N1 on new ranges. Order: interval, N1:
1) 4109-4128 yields 11.11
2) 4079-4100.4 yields 7.757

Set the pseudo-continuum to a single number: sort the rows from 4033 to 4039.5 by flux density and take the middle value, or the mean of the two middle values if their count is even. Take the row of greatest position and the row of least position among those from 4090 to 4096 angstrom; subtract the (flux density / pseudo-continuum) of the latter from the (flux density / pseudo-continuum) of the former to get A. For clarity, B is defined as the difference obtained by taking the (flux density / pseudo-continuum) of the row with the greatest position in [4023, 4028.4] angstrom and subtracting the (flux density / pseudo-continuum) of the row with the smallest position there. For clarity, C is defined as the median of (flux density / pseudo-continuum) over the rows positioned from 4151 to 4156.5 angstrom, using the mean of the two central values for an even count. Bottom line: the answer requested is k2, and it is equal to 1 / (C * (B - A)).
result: 9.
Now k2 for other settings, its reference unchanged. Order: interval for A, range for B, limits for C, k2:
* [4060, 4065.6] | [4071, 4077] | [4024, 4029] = 2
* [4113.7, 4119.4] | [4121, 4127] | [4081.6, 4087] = -2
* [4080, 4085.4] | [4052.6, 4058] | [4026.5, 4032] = -1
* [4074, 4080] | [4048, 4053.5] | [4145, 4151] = 19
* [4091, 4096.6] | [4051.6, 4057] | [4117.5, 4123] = -1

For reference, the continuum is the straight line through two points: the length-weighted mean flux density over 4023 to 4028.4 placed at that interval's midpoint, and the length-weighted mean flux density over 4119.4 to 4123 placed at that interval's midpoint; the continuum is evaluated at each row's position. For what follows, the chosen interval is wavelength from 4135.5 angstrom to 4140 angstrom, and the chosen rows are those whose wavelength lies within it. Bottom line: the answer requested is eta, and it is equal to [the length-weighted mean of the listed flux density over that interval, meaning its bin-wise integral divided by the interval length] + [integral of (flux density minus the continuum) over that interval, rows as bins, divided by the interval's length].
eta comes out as 9.6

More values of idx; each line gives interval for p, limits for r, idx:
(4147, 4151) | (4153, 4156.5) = -8.3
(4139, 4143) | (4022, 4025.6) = -2.7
